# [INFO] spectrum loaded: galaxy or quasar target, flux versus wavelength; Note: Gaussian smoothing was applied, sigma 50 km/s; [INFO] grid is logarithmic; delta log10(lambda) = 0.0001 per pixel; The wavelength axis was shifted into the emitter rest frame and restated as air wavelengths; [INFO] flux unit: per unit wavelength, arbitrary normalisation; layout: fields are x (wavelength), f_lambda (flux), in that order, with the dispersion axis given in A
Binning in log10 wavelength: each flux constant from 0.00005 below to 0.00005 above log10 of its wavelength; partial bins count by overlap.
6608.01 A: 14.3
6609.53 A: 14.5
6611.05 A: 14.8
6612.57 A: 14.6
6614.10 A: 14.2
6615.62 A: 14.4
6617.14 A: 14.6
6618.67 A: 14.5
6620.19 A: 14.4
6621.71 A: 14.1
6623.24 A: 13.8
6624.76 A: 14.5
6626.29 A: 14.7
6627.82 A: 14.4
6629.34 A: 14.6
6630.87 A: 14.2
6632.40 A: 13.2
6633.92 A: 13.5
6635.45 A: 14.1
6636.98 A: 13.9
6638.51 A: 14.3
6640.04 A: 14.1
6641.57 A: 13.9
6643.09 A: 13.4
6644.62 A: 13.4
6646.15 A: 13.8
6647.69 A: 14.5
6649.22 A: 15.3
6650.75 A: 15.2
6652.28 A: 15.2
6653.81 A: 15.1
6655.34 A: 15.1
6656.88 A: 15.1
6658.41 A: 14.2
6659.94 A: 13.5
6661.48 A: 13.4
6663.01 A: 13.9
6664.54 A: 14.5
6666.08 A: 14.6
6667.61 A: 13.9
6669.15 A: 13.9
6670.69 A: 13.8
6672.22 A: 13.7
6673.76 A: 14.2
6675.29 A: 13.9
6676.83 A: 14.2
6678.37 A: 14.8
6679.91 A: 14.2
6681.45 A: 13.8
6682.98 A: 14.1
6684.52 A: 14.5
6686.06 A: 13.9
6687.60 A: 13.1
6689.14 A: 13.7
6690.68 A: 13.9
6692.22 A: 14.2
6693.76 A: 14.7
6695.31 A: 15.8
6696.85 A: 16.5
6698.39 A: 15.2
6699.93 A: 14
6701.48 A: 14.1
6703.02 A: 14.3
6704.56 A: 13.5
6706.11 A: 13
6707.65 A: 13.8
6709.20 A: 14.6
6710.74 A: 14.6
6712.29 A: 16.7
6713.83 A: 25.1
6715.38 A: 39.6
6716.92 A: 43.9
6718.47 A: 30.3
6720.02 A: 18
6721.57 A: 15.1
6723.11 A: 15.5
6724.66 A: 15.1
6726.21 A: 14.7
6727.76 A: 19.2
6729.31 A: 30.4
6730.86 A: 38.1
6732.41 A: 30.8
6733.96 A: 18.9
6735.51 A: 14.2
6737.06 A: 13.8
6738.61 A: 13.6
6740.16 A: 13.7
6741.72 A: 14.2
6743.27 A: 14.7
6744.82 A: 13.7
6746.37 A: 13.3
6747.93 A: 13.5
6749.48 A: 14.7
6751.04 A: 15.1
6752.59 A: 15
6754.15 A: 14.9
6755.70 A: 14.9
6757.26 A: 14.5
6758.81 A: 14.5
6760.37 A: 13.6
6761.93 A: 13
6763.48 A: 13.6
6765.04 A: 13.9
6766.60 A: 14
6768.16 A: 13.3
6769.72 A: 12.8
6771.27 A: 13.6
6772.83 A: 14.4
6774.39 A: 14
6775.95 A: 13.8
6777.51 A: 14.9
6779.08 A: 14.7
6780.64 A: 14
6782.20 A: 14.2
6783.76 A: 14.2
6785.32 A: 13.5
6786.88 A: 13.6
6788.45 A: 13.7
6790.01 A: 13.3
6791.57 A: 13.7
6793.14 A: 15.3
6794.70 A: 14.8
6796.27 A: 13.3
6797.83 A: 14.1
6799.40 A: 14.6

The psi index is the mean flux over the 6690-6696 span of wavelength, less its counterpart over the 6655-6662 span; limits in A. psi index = 0.4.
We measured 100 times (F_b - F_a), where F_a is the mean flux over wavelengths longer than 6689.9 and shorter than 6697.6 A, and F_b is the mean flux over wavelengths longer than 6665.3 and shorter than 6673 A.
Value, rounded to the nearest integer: -104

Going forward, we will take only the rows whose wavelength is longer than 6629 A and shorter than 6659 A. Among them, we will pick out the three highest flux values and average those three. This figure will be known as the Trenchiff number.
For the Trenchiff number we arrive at 15.2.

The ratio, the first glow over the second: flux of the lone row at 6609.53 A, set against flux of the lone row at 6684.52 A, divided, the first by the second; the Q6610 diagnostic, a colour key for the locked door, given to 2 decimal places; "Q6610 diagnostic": 1.00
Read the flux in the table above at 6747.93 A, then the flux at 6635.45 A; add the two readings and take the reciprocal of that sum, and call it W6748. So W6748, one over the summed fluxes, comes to 0.0362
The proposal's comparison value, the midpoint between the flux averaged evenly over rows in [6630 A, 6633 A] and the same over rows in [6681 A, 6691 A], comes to 13.8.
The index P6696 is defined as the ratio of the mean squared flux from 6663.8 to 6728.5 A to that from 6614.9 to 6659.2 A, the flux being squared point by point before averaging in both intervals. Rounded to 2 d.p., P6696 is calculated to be 1.53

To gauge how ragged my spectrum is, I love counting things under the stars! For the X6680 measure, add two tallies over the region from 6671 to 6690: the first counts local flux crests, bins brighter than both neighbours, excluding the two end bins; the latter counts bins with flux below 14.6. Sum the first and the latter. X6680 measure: 14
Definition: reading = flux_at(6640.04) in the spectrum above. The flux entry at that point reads 14.1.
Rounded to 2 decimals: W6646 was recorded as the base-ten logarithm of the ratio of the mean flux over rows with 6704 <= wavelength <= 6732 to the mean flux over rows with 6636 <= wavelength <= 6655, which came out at 0.18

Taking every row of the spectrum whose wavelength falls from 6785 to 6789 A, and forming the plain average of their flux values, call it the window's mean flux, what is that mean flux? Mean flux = 13.6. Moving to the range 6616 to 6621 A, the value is 14.5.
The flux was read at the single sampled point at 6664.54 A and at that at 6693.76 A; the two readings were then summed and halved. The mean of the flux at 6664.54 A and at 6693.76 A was 14.6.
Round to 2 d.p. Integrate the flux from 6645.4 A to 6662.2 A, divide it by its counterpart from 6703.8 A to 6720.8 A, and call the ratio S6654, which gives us 0.65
